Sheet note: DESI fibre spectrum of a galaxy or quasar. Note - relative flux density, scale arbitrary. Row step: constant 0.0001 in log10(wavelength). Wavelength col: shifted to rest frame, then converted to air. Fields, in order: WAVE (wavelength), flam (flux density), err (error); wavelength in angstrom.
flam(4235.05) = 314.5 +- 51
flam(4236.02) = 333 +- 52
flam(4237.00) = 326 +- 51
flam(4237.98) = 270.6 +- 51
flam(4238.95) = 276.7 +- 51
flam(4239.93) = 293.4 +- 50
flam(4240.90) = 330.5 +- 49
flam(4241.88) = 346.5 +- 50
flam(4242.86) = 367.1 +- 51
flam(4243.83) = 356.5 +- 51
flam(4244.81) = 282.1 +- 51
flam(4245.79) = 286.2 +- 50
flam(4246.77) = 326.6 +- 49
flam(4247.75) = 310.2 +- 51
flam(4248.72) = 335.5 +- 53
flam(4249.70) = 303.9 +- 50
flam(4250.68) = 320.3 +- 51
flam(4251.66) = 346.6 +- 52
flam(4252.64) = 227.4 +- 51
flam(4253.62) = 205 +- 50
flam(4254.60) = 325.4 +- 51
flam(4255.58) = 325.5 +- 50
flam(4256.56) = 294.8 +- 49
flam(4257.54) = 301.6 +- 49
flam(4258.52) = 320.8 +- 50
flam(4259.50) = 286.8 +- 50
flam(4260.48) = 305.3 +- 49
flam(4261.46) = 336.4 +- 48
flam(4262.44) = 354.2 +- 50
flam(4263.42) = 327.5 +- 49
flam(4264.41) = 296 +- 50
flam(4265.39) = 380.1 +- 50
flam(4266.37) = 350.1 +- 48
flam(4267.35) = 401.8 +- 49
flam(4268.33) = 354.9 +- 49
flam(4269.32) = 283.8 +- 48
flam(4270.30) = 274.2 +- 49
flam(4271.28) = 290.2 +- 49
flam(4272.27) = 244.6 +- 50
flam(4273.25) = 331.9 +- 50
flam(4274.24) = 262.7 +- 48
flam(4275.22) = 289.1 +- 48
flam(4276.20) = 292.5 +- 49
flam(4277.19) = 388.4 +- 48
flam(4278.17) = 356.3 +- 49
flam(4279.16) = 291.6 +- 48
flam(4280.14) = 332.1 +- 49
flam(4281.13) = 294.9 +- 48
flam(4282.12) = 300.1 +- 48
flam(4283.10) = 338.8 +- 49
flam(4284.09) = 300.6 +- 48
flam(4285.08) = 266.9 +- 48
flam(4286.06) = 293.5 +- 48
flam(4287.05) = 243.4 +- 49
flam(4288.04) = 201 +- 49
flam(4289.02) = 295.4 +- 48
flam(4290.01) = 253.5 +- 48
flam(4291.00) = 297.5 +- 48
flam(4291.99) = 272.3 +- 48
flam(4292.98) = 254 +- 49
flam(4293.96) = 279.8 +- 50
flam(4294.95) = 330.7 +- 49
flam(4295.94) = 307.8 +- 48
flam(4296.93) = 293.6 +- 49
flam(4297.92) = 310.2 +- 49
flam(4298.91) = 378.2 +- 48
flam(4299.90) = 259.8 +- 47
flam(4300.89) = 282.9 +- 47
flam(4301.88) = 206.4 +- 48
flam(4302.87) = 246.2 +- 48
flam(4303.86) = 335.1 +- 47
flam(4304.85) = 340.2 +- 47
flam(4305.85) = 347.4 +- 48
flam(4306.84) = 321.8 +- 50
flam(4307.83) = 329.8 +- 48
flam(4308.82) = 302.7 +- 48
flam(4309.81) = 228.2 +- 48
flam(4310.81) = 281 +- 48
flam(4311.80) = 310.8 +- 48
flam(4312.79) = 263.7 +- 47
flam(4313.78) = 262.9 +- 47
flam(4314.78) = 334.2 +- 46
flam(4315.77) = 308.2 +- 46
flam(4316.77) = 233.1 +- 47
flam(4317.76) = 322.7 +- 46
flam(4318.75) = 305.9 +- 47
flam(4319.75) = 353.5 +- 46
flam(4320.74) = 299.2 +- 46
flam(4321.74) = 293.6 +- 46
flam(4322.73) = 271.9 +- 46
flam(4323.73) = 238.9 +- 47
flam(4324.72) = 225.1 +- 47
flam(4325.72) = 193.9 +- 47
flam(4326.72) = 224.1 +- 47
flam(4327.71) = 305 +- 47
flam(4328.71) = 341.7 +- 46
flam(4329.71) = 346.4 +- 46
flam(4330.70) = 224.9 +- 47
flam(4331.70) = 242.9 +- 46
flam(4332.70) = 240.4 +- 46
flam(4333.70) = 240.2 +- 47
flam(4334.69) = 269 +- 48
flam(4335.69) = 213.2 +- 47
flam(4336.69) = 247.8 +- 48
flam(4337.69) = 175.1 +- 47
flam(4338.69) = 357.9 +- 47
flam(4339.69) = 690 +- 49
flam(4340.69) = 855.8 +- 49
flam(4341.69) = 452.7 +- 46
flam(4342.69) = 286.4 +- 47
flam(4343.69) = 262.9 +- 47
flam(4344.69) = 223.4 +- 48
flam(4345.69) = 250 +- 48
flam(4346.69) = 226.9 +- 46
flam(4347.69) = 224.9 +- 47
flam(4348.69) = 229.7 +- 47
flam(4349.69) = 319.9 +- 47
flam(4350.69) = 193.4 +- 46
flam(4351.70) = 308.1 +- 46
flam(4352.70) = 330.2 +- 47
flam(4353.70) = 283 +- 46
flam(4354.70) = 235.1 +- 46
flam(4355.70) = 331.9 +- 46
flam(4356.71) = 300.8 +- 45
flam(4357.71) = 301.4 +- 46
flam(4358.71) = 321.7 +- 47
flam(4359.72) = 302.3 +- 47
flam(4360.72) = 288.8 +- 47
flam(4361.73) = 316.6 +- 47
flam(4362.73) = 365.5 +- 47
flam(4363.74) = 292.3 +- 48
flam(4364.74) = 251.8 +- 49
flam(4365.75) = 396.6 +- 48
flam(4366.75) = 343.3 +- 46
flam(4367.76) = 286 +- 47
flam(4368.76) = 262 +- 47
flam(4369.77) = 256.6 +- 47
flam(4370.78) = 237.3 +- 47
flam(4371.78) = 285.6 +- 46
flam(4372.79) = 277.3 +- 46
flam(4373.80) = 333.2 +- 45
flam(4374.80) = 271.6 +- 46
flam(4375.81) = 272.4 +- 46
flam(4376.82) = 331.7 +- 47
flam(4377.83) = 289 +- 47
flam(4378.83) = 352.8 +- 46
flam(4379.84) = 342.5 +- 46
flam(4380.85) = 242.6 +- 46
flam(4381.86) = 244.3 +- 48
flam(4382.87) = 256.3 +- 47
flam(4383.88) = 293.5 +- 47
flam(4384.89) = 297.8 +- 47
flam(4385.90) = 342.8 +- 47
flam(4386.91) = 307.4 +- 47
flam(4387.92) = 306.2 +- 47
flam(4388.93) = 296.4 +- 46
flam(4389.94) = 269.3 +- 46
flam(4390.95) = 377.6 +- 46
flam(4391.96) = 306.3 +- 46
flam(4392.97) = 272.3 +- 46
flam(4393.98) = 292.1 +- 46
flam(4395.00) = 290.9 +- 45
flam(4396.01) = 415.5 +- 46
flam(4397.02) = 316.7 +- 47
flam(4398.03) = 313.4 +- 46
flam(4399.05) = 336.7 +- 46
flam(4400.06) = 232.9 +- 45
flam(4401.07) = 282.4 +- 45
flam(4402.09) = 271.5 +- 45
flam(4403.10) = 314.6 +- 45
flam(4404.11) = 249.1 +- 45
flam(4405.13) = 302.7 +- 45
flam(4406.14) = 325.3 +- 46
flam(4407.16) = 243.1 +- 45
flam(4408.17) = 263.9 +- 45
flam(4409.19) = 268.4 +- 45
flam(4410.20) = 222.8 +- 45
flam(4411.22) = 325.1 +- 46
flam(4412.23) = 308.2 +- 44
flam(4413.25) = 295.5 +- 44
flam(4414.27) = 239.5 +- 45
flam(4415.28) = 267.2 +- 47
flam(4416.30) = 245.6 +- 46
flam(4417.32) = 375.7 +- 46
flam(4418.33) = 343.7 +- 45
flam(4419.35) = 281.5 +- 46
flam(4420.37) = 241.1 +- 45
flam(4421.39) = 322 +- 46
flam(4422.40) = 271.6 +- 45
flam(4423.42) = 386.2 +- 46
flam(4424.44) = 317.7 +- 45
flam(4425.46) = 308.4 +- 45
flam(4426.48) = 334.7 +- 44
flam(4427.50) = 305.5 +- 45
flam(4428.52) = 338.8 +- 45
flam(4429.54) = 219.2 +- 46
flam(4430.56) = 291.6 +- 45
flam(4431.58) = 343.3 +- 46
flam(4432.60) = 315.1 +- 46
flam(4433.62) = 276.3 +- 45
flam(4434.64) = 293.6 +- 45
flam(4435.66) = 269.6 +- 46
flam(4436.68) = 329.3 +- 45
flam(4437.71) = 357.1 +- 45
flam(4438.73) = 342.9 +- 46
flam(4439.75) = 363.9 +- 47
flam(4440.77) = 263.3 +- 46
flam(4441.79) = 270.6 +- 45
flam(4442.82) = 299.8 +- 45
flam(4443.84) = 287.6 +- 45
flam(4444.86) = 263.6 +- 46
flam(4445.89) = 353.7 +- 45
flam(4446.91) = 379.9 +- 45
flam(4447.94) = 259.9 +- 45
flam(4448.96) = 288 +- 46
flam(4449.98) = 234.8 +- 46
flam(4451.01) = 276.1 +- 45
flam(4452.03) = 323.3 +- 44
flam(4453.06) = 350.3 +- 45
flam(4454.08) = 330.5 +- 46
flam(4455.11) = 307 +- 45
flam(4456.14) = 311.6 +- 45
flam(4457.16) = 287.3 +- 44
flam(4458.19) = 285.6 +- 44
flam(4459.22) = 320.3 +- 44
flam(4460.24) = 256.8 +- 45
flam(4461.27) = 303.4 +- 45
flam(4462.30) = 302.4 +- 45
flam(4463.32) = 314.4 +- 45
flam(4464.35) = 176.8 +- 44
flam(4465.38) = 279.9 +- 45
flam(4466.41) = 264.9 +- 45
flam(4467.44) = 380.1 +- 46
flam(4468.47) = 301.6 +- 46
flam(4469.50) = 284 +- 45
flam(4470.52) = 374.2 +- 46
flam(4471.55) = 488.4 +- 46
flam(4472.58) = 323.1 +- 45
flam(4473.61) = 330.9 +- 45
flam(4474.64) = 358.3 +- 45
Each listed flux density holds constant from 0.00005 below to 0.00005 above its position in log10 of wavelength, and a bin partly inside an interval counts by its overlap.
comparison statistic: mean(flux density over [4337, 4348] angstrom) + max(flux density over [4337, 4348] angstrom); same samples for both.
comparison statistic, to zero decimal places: 1220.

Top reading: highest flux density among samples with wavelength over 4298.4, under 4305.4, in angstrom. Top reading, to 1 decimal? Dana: 378.2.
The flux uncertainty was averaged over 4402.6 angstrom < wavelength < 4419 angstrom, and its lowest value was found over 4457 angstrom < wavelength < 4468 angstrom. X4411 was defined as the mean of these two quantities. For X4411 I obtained 44.6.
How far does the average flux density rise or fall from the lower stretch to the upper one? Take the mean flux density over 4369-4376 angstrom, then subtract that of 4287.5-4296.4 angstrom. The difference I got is -1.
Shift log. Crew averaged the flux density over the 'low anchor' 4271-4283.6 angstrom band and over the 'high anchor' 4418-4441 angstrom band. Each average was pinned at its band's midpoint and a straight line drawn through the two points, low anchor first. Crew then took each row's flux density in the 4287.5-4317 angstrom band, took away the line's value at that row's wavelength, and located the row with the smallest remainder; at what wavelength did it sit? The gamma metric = 4288.04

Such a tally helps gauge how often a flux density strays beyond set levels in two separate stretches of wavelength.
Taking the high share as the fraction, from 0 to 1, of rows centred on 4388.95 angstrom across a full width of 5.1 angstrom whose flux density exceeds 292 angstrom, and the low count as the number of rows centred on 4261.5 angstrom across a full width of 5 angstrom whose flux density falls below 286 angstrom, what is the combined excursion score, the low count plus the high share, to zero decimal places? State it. 1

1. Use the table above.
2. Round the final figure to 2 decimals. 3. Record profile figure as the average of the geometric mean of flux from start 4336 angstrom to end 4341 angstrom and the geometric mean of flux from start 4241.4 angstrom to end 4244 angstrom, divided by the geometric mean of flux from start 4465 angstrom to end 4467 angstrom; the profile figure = 1.37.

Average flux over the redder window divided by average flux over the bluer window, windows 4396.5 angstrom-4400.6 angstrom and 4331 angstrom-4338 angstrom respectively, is 1.3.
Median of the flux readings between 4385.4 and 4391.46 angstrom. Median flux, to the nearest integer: 307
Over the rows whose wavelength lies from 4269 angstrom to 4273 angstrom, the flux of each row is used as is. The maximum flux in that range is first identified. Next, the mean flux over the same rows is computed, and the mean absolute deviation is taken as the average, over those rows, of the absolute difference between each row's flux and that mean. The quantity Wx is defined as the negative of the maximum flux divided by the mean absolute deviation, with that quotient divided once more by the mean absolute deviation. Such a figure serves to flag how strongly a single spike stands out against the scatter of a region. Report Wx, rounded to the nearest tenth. -1.4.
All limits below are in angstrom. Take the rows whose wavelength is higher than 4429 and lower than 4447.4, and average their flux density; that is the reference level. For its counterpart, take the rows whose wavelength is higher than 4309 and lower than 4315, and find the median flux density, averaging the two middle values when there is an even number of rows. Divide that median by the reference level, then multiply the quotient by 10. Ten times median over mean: 8.9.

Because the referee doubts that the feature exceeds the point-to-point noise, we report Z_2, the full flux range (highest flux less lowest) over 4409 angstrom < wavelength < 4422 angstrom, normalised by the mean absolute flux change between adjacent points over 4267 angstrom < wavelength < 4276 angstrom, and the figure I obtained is 3.3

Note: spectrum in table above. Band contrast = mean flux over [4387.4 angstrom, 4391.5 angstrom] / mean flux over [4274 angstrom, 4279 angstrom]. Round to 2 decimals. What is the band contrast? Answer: 0.98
